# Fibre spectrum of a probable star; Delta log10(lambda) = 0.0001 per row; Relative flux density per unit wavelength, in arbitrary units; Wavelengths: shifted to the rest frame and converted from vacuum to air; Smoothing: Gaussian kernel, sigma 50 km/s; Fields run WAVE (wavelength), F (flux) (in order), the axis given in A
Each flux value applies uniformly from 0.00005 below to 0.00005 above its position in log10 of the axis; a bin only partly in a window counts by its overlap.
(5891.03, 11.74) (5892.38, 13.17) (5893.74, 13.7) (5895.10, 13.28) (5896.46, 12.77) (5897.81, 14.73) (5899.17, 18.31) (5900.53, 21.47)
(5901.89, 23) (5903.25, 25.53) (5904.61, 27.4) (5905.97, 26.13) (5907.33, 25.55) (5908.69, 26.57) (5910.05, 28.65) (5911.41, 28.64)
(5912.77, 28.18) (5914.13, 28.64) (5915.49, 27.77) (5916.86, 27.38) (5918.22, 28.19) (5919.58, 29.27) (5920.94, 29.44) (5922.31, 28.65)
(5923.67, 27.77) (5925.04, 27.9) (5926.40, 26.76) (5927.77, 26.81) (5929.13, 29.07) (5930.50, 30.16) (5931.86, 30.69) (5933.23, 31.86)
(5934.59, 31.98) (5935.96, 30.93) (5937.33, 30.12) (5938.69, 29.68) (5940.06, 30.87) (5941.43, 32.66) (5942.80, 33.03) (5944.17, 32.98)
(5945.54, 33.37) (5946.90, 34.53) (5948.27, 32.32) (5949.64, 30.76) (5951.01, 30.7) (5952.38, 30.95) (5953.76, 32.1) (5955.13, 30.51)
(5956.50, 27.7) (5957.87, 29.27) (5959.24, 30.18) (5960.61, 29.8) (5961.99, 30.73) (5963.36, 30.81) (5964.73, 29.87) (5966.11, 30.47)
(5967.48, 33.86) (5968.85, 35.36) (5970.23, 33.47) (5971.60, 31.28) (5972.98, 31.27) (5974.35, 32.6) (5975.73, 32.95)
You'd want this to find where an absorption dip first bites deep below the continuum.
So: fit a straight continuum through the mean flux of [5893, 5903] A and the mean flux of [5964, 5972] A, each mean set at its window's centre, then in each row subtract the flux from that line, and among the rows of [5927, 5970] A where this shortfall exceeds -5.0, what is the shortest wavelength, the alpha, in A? 5927.77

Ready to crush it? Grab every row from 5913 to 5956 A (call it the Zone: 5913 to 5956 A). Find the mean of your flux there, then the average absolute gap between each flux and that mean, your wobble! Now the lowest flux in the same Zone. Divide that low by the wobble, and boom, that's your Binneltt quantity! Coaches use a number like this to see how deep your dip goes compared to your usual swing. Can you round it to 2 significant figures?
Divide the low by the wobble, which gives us 16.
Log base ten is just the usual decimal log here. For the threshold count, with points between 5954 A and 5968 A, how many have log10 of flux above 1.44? 10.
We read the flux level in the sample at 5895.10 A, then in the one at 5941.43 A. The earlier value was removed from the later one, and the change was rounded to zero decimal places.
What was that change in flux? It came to 19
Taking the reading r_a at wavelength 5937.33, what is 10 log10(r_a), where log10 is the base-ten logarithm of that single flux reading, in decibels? 14.8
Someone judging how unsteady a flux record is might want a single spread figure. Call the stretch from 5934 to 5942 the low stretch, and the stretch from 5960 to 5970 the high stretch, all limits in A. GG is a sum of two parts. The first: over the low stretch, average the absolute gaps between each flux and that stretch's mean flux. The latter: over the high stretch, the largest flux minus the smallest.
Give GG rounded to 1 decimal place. 6.4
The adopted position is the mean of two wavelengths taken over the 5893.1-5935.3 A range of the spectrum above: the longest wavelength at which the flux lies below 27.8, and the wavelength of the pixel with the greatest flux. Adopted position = 5931.2 A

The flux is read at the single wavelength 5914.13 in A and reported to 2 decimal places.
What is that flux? 28.64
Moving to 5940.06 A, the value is 30.87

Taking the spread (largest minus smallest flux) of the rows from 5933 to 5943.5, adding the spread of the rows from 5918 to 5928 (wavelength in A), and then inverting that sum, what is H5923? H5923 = 0.166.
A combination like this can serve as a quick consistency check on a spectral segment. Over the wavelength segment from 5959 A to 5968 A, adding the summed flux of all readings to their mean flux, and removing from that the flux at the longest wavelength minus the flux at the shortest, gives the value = 243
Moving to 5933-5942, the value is 248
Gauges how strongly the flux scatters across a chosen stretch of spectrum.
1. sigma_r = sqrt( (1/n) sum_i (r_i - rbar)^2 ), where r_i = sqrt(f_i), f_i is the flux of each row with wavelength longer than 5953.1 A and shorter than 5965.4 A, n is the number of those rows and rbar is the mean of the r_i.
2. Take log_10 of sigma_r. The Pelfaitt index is -1.0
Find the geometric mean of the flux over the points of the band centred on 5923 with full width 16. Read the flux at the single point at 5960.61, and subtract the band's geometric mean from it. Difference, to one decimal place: 1.6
